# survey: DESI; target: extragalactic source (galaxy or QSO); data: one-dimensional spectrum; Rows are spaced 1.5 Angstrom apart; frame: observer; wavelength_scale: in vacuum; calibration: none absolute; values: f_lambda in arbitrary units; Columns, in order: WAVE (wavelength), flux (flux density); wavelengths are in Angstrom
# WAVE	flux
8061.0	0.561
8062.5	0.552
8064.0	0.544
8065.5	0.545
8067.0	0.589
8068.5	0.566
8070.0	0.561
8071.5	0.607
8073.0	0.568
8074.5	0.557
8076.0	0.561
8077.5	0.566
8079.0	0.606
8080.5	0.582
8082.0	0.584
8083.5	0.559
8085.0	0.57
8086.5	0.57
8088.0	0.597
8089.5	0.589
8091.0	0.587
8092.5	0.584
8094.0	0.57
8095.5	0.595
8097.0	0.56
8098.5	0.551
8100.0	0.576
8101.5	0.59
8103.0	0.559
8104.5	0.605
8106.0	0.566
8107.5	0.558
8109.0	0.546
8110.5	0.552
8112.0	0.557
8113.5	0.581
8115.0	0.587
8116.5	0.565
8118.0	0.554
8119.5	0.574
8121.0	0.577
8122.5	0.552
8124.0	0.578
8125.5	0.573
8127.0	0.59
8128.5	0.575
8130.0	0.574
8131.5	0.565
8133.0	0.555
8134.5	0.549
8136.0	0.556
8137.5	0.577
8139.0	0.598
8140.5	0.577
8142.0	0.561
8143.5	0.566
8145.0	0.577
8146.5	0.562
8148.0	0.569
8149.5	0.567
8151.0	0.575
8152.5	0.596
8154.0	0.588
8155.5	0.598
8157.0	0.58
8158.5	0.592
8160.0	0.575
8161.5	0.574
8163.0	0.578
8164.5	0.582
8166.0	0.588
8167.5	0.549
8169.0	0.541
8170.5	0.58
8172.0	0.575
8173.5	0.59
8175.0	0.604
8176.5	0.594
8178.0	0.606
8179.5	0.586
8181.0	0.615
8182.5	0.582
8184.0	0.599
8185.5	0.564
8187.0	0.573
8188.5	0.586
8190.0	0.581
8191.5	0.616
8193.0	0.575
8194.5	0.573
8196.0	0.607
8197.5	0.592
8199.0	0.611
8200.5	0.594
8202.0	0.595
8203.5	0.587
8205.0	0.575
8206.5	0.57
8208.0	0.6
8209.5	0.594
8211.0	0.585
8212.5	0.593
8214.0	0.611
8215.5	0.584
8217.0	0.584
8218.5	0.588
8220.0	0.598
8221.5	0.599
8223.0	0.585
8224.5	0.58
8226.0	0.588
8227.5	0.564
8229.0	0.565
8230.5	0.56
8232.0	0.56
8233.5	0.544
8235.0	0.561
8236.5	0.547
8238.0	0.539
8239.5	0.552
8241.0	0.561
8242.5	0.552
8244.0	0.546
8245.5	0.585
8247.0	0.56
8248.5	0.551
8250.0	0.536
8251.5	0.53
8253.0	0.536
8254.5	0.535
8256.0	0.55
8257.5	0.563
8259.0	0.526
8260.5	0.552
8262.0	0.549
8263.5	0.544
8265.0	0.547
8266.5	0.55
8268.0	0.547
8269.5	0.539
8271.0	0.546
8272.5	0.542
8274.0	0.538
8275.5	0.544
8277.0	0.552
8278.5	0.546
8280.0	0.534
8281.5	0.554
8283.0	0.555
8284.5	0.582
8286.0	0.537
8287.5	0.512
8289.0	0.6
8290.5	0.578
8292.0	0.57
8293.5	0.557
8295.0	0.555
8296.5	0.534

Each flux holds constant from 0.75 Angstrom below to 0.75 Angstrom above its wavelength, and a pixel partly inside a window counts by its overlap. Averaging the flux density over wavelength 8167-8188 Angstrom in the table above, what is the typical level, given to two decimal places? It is 0.58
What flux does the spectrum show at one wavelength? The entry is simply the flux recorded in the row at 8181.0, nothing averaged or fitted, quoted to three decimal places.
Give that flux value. 0.615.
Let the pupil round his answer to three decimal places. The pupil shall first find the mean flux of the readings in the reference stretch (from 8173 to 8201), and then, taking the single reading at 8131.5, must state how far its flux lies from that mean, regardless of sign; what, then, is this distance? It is 0.027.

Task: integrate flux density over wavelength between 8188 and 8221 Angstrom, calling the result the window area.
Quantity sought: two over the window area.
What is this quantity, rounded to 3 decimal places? 0.103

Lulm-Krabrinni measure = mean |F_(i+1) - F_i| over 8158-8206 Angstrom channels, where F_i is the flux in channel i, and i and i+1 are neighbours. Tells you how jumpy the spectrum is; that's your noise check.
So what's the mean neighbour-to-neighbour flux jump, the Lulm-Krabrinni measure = 0.017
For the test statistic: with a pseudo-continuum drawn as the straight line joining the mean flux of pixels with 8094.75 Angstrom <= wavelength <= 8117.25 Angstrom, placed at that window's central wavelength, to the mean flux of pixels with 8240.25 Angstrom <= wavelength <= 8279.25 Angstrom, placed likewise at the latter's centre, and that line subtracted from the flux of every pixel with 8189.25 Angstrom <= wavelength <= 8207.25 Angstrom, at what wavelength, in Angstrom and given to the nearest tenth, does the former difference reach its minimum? 8206.5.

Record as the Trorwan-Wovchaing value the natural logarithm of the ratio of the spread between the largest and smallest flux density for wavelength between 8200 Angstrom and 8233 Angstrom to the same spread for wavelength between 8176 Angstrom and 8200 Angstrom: 0.0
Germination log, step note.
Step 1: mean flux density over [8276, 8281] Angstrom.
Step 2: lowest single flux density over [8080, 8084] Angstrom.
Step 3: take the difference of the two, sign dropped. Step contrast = 0.015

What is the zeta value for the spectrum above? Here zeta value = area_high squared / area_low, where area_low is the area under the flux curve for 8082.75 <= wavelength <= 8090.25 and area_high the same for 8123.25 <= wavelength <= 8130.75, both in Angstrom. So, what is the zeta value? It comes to 4.3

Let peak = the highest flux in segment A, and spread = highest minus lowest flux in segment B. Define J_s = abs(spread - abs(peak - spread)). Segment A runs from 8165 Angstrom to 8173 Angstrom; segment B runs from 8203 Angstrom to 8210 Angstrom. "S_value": 0.528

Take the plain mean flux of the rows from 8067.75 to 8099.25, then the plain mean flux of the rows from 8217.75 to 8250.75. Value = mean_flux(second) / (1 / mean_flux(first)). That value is 0.325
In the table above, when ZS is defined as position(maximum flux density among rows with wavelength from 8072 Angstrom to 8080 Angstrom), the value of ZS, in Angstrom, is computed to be 8079.0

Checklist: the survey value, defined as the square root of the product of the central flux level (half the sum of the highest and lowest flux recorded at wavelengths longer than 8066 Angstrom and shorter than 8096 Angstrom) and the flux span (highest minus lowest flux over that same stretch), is 0.171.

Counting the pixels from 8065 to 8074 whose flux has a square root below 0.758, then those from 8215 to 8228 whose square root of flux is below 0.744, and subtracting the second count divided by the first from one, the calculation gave 1.0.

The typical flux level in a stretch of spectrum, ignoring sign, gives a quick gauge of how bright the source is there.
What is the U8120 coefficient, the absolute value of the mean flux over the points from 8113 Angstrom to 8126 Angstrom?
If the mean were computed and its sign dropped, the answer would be 0.571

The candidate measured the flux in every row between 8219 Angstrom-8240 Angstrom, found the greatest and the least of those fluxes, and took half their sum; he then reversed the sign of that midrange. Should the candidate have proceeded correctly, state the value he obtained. -0.569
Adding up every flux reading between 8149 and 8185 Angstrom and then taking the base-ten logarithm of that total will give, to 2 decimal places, 1.15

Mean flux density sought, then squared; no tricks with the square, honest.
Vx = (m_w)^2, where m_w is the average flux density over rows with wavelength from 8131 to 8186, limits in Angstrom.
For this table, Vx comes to 0.334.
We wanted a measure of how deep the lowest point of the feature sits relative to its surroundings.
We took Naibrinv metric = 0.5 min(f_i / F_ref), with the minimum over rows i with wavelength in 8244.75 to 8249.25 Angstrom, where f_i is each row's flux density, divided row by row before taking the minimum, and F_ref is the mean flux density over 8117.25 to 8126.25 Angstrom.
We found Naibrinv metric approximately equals 0.485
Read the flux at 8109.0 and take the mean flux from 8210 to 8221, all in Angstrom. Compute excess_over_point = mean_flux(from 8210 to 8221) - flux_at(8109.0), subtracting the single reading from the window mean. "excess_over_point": 0.046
